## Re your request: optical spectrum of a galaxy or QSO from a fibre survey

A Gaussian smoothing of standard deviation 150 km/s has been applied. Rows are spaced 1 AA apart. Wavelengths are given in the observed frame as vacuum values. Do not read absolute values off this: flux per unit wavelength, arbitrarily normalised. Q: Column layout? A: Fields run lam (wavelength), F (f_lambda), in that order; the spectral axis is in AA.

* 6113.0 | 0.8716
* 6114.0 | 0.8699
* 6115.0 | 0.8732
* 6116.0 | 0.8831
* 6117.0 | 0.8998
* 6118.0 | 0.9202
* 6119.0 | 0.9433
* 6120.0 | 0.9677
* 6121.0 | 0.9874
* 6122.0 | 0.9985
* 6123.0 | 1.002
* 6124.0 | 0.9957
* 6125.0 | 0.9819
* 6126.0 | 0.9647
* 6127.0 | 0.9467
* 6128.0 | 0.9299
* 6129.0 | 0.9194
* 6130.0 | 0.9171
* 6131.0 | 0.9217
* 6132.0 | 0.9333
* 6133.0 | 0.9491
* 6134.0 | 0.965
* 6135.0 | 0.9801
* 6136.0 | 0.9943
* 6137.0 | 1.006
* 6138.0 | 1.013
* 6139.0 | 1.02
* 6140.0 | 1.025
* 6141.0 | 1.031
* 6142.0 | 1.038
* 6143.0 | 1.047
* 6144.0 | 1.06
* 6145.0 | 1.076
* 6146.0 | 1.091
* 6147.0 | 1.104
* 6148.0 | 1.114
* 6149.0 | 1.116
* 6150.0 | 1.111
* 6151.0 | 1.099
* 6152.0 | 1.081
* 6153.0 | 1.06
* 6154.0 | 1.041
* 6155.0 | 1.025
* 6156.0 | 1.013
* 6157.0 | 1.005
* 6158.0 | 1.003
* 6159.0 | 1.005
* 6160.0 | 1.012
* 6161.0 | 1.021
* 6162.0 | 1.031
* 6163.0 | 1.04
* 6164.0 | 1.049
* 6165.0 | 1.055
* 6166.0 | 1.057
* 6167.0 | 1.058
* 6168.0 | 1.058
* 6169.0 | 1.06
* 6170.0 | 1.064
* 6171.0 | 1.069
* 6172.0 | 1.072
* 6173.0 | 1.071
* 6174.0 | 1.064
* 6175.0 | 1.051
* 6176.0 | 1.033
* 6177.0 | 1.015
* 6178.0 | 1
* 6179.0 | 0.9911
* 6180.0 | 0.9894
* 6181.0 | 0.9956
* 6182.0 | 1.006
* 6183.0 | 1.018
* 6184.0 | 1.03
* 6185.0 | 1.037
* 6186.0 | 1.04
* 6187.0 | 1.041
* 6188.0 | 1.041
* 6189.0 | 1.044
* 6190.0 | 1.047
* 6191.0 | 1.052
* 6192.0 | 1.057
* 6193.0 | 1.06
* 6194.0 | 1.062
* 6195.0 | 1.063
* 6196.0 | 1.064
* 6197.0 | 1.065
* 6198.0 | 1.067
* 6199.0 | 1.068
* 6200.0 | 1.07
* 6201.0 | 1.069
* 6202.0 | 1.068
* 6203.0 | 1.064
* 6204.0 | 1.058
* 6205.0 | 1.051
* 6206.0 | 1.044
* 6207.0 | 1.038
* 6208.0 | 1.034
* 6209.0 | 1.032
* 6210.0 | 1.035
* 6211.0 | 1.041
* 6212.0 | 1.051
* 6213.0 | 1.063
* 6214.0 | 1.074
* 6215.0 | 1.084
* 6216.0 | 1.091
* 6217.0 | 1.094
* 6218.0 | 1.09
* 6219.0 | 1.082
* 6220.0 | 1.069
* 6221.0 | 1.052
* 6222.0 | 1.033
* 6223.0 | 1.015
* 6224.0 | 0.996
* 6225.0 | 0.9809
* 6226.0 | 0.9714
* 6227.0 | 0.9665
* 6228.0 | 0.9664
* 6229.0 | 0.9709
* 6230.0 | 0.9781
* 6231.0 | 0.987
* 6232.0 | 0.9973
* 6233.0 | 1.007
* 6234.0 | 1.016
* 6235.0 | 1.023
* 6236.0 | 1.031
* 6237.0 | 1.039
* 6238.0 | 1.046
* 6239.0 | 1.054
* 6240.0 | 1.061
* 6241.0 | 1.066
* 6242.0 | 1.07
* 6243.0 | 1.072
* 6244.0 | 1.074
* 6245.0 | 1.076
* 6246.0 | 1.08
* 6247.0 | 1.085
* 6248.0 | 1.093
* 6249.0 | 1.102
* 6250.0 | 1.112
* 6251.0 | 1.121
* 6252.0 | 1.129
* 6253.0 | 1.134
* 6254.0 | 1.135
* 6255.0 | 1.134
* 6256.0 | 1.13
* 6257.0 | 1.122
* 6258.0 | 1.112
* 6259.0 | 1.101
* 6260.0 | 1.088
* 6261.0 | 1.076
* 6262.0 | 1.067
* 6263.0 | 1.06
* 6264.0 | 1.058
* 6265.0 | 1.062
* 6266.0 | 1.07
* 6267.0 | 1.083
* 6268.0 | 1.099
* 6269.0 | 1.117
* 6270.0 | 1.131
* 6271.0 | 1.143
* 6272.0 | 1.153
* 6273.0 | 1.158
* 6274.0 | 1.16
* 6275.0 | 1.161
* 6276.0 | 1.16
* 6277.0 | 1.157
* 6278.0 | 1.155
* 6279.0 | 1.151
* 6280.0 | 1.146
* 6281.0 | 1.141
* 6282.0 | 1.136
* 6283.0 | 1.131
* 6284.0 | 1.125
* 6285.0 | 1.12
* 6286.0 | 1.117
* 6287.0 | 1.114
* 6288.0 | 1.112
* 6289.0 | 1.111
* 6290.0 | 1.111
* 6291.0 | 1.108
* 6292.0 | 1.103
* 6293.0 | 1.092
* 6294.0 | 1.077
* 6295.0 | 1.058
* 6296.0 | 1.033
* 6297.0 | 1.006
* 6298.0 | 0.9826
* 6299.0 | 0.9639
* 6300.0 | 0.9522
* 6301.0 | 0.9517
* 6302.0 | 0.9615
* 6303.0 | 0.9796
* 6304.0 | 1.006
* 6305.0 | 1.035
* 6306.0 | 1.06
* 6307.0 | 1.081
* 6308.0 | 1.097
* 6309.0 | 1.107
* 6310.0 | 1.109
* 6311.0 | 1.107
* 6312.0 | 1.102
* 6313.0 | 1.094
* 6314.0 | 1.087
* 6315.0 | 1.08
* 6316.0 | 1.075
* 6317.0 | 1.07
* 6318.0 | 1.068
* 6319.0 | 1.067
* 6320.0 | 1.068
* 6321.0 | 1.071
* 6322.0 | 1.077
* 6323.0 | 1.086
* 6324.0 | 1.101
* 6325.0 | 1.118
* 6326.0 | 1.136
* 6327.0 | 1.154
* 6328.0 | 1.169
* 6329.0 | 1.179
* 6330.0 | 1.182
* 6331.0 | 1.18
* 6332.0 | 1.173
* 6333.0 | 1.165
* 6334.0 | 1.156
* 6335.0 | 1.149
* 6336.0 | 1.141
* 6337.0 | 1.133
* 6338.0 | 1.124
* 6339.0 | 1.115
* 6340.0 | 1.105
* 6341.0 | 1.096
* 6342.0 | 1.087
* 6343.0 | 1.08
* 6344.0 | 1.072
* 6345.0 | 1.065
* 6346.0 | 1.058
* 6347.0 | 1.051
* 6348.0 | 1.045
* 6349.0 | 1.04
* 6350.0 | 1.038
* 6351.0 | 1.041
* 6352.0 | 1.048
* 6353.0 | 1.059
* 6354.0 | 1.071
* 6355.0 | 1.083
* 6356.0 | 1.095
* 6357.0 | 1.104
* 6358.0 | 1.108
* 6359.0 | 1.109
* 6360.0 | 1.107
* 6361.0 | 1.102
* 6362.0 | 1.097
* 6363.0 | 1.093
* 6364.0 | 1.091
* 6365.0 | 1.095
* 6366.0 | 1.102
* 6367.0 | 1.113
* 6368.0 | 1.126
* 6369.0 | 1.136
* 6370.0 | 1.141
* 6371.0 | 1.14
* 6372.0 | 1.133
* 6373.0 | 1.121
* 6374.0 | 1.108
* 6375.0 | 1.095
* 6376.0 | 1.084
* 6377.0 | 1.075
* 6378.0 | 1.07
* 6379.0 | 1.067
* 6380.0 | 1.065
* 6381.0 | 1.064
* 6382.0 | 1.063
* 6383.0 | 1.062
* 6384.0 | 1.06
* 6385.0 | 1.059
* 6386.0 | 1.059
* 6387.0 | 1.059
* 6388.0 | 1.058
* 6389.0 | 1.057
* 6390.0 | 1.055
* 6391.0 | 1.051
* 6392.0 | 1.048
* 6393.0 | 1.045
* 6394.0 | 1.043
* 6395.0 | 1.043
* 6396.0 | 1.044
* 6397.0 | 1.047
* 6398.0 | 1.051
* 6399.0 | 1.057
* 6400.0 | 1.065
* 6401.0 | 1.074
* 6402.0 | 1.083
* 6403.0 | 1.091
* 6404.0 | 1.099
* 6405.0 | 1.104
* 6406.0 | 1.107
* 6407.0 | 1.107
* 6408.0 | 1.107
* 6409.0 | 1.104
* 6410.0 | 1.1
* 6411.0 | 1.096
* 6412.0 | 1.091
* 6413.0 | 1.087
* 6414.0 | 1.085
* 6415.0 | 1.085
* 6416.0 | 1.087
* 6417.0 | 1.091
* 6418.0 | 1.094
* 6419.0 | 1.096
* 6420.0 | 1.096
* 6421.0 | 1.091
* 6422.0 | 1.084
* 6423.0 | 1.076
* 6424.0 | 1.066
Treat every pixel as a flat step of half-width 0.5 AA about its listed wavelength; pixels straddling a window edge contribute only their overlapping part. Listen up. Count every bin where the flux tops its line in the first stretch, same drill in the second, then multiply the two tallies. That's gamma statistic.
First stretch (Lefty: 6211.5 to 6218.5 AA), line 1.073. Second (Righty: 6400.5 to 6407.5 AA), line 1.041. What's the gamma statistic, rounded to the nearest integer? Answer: 35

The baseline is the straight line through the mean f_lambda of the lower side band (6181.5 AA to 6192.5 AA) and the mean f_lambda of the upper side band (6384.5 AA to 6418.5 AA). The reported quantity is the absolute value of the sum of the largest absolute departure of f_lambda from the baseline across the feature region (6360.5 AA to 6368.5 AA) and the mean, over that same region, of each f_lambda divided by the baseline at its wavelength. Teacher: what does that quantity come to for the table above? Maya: 1.09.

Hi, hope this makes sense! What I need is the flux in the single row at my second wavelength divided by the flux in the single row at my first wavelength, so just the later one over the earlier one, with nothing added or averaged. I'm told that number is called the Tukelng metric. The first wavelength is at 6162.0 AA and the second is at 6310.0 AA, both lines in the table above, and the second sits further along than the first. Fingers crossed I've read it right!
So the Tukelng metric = 1.08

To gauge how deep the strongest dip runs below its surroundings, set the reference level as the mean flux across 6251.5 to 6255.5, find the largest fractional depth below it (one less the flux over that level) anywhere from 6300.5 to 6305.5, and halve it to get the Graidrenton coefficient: 0.08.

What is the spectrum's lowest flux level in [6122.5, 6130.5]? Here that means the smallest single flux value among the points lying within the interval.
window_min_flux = 0.9171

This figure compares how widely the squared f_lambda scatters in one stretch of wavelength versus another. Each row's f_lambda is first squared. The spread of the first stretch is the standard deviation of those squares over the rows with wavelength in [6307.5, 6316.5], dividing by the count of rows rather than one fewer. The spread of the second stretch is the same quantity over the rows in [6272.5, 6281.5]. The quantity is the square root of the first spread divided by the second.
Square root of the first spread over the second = 1.30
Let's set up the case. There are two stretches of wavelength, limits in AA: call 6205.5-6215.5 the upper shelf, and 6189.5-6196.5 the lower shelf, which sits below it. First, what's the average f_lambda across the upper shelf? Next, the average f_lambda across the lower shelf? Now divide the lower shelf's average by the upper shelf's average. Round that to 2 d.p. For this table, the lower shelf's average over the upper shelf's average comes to 1.01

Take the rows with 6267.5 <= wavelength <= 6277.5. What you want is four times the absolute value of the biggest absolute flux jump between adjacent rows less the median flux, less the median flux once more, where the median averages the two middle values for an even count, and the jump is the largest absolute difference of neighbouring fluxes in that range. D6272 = 9.17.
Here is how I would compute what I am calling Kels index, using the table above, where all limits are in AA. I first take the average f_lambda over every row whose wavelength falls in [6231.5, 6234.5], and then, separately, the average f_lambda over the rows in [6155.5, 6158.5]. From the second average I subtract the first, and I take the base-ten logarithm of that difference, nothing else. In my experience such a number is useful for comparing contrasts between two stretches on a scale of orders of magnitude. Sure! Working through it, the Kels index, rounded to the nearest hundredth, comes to -3.63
